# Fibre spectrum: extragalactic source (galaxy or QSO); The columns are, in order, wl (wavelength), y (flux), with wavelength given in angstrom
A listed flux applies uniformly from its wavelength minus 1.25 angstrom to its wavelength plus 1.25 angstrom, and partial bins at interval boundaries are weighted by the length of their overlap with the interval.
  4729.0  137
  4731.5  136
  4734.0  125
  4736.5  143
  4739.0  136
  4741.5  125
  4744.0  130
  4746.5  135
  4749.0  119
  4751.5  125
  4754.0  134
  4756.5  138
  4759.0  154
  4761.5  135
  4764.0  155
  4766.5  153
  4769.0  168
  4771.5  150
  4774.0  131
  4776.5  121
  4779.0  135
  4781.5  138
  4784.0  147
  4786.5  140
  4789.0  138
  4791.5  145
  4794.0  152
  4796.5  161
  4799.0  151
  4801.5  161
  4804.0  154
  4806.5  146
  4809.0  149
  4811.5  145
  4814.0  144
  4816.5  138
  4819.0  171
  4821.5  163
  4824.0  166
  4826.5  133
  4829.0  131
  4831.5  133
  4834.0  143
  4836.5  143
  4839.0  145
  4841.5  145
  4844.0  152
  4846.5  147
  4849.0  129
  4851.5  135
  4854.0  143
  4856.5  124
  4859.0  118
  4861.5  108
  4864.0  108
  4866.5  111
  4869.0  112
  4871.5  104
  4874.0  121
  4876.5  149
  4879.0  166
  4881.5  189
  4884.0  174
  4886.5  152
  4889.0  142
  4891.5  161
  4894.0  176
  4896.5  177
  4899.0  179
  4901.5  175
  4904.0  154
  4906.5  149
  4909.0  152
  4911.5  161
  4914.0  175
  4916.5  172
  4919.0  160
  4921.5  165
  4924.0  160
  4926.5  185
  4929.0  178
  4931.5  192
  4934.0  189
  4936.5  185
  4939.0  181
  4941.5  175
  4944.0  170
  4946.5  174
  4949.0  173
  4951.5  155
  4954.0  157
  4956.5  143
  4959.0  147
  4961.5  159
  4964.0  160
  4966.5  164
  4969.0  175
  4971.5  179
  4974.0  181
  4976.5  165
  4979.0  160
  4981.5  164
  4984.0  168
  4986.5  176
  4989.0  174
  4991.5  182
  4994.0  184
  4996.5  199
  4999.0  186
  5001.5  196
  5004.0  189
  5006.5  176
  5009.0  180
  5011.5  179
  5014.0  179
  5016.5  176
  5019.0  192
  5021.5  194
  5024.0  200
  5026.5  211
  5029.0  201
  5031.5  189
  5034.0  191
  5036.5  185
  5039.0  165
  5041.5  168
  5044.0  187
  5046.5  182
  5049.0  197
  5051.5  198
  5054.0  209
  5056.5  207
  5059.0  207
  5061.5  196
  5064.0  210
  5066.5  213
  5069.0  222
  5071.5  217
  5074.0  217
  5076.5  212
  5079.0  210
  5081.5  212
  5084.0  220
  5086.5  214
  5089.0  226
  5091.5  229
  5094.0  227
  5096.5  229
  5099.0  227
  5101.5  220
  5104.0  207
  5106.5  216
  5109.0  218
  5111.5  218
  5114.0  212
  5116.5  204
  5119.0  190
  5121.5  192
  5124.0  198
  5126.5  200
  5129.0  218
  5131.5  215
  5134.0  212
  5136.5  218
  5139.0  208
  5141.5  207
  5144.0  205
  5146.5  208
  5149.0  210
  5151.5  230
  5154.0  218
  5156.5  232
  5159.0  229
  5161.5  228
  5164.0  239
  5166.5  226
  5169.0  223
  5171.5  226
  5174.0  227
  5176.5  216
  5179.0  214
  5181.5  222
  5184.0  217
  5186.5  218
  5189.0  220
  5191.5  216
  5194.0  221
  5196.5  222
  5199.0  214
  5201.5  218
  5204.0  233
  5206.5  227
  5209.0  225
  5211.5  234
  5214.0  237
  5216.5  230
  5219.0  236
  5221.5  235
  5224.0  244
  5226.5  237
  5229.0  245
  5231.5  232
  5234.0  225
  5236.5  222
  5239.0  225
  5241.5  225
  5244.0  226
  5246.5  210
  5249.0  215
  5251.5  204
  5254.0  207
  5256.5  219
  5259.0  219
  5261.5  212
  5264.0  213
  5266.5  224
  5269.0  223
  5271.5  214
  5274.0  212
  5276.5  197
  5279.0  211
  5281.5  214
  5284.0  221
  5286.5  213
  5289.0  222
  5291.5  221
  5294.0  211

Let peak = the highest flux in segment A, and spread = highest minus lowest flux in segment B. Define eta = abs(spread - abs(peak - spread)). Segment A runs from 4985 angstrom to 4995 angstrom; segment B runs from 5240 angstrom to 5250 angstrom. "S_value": 152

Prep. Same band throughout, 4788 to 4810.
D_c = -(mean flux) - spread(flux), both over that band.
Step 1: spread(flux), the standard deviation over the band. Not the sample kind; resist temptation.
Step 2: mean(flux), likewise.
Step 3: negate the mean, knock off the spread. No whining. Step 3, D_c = -158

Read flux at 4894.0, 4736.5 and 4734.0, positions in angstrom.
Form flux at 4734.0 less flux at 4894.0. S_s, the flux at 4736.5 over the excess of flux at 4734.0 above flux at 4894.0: -2.8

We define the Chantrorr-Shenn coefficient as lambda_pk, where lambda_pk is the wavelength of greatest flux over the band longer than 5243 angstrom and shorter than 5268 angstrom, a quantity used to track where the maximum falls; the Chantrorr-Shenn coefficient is 5244.0 angstrom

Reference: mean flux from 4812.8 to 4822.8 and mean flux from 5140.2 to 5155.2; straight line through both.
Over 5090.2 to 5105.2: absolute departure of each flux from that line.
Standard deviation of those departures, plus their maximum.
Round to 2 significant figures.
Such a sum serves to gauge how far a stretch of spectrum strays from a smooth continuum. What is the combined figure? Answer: 35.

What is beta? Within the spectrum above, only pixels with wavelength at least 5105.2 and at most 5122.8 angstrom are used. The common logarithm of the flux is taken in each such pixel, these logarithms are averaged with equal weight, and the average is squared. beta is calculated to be 5.36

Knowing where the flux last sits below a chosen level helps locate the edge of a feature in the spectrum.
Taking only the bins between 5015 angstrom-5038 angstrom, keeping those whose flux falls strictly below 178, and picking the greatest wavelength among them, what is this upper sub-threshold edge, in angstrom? 5016.5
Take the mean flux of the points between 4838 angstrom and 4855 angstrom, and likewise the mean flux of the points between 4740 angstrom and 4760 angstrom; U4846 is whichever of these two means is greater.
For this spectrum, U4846 142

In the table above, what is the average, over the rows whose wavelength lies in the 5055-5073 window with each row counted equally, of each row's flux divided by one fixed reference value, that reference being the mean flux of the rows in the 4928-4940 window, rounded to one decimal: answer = 1.1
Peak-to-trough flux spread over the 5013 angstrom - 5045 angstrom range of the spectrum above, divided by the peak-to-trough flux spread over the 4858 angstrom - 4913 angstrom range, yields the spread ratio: 0.54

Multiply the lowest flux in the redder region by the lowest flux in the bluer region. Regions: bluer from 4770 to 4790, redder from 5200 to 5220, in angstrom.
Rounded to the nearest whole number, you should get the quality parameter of 26378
